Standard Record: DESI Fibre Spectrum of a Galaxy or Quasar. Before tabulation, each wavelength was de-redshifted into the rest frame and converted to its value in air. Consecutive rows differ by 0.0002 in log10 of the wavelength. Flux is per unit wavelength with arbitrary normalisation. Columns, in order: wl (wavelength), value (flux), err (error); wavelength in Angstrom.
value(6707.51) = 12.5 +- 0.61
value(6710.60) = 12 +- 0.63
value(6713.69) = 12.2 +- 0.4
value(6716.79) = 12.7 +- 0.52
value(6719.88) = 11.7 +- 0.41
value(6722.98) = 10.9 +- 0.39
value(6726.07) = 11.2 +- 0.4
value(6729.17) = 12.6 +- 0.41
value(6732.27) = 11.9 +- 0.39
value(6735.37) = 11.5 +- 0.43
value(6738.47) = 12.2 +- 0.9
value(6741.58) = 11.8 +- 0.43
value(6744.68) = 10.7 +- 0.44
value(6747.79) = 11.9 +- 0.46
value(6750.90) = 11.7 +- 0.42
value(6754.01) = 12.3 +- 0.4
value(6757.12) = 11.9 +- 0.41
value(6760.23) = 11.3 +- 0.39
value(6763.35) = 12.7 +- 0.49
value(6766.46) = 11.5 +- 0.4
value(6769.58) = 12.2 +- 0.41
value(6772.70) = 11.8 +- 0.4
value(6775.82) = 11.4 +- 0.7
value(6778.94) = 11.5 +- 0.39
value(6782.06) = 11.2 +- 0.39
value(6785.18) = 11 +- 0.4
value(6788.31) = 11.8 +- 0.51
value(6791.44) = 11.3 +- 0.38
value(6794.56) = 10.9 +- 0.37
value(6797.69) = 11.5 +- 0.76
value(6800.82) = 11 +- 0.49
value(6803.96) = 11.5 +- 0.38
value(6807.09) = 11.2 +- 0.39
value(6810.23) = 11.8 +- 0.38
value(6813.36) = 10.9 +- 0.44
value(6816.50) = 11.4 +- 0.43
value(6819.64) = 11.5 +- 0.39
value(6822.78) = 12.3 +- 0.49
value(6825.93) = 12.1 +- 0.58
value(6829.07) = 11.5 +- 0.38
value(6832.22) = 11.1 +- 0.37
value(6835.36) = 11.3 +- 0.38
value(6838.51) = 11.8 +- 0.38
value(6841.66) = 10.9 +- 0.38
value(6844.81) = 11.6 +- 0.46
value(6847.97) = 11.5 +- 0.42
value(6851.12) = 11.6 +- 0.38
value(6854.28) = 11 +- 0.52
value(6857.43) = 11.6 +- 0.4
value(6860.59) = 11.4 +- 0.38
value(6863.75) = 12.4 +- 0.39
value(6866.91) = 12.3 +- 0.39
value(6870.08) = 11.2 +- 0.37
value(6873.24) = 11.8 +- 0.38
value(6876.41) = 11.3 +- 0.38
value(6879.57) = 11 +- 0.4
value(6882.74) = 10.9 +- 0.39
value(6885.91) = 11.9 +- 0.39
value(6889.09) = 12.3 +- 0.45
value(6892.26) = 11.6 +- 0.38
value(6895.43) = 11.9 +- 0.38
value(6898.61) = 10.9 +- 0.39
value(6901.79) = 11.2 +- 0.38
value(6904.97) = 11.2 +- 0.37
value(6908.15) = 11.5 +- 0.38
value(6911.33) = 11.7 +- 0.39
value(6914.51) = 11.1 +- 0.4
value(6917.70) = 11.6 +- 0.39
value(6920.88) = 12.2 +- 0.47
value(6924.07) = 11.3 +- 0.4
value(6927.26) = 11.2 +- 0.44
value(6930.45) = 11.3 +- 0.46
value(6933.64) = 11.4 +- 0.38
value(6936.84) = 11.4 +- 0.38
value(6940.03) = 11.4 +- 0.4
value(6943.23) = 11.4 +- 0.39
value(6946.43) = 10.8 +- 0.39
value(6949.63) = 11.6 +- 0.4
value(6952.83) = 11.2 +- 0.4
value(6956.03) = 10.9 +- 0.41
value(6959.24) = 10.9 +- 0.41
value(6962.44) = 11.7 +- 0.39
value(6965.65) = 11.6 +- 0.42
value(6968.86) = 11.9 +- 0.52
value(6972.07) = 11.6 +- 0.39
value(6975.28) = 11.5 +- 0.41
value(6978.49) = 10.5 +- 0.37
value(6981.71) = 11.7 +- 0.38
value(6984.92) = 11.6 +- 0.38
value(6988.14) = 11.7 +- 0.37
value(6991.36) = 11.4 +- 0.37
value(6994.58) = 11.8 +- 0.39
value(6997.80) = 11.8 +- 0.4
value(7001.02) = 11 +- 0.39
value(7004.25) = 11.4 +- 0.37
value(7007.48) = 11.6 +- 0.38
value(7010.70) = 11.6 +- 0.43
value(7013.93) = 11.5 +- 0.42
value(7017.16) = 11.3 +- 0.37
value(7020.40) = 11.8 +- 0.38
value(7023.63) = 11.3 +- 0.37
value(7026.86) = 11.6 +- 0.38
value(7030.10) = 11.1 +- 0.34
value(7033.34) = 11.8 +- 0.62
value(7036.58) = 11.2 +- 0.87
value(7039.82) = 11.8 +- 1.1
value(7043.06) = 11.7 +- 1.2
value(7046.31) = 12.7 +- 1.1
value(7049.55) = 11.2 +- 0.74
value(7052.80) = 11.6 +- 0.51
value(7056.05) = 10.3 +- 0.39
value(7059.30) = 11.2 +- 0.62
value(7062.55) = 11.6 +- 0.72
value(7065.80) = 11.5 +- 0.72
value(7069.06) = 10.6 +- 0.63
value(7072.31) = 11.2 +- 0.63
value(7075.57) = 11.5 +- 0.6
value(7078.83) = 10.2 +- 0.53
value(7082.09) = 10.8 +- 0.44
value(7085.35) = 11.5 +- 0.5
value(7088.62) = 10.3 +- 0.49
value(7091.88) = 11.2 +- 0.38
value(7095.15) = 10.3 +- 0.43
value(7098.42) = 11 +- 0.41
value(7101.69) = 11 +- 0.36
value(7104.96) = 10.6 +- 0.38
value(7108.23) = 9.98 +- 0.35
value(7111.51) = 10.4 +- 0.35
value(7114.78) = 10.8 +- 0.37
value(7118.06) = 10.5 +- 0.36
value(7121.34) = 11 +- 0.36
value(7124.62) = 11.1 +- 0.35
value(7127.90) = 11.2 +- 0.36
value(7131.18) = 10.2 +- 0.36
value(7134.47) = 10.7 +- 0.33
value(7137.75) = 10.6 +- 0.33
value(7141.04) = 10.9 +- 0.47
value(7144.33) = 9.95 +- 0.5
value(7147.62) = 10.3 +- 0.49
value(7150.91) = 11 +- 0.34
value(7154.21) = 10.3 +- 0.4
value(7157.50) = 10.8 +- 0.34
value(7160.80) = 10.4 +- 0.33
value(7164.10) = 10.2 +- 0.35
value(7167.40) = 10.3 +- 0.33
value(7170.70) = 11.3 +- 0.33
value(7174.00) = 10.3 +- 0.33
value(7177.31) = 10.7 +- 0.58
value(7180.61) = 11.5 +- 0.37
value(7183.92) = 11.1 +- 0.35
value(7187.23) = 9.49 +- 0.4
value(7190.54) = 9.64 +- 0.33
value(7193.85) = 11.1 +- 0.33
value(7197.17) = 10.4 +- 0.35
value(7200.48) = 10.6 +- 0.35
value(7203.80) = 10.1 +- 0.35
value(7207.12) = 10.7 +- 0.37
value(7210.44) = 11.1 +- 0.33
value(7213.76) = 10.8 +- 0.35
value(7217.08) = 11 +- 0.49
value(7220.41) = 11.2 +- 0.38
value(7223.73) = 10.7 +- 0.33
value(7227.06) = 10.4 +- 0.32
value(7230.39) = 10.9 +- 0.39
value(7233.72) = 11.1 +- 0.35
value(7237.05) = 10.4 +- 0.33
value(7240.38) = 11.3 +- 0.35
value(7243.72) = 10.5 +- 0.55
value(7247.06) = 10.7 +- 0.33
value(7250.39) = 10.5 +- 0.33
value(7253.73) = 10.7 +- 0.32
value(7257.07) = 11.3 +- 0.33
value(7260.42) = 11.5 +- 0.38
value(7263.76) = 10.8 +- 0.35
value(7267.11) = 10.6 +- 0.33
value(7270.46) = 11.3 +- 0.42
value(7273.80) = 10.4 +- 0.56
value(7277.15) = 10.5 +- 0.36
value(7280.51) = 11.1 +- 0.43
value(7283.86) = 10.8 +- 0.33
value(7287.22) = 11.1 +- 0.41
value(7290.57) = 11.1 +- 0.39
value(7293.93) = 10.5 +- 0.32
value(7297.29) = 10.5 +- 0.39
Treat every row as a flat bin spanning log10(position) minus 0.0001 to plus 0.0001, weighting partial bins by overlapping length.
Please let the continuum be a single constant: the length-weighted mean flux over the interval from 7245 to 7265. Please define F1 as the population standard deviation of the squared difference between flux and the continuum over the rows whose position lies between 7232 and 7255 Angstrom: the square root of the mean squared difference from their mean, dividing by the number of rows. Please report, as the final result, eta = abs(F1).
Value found 0.08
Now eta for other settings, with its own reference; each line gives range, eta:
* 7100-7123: 0.29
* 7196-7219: 0.22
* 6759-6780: 1.03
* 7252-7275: 0.11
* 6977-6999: 0.23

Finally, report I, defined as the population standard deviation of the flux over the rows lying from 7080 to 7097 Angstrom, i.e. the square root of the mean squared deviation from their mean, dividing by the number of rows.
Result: 0.48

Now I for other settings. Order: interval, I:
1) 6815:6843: 0.43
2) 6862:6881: 0.54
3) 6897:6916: 0.26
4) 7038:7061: 0.68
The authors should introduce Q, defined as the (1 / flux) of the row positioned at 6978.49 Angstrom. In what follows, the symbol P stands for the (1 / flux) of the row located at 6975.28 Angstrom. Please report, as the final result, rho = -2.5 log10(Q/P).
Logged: -0.10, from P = 0.0870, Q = 0.095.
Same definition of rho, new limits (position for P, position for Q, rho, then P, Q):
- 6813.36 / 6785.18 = 0.01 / 0.0917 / 0.091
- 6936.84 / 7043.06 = 0.03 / 0.0877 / 0.085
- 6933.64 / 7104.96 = -0.08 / 0.0877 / 0.094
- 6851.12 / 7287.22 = -0.05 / 0.0862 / 0.090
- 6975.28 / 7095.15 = -0.12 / 0.0870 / 0.097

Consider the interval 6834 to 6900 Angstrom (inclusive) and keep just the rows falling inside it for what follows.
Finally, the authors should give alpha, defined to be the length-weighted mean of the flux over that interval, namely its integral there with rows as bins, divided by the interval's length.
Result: 11.5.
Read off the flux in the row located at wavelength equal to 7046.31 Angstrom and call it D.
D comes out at 12.7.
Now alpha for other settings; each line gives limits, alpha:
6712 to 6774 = 11.8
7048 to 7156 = 10.8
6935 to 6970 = 11.3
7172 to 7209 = 10.5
